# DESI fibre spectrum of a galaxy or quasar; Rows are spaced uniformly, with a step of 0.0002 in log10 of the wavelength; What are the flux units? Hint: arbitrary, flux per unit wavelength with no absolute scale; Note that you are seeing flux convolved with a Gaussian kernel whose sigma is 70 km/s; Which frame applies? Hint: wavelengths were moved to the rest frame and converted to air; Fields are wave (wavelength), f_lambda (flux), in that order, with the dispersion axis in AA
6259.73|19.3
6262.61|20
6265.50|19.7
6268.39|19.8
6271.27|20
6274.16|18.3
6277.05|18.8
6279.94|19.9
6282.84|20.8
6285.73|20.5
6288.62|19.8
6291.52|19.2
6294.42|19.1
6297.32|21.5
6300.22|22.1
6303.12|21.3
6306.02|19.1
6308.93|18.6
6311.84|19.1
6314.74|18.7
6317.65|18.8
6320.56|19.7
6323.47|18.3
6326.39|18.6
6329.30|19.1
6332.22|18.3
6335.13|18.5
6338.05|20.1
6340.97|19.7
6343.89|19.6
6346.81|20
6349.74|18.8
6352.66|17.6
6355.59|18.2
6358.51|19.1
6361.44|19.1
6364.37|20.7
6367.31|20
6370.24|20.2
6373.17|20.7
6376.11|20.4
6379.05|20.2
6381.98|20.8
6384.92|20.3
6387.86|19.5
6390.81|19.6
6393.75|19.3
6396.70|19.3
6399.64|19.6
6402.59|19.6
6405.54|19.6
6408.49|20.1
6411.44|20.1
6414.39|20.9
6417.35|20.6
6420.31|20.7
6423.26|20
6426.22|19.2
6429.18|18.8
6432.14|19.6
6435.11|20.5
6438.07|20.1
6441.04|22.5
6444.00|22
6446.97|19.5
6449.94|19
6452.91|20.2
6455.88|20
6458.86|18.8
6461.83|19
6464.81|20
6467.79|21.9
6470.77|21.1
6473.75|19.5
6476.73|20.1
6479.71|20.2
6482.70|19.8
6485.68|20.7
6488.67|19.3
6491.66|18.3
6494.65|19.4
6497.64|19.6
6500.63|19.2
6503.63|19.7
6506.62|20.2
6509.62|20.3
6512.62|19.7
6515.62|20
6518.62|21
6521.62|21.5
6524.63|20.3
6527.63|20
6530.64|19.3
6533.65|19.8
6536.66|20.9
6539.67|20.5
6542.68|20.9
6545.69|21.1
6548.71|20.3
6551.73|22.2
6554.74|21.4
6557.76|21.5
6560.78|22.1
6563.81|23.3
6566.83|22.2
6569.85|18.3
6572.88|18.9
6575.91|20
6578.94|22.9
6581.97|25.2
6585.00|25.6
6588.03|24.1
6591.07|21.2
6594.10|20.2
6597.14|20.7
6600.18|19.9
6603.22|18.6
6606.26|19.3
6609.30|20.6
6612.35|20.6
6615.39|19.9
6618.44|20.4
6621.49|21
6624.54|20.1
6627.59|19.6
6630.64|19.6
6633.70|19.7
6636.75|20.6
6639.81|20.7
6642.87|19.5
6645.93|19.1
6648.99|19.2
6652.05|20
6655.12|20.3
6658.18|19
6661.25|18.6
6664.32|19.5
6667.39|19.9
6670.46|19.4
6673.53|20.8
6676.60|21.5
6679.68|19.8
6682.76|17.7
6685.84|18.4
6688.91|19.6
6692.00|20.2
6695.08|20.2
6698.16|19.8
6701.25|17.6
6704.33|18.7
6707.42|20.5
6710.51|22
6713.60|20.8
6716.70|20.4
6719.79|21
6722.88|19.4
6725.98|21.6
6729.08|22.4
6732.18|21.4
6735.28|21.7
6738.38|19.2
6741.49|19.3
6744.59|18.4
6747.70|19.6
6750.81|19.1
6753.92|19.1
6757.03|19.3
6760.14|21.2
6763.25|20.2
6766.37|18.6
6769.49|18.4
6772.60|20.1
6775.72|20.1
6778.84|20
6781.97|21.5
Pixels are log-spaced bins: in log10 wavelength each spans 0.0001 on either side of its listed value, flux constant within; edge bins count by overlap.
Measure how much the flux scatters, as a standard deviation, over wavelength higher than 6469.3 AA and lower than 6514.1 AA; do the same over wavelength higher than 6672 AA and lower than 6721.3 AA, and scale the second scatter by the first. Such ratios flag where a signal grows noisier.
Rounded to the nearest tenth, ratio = 1.9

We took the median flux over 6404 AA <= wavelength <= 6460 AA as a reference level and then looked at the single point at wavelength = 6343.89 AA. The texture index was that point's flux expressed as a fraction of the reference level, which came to 0.98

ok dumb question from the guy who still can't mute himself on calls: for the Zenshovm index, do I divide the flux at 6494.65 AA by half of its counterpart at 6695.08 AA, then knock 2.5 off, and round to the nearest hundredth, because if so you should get -0.58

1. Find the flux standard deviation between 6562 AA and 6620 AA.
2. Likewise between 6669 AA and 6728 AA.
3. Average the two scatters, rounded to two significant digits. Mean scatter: 1.7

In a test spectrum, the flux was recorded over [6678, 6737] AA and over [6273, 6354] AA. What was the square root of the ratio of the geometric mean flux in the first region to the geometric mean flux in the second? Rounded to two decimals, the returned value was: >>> 1.02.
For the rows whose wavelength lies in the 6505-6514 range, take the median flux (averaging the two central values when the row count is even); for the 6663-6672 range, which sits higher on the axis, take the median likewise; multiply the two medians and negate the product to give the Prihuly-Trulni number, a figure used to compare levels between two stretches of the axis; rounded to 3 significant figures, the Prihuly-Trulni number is -394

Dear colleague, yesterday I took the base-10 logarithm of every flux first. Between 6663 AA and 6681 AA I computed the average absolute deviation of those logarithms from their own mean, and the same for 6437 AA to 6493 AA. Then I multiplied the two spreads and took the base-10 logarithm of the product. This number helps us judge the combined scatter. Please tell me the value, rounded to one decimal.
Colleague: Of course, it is -3.6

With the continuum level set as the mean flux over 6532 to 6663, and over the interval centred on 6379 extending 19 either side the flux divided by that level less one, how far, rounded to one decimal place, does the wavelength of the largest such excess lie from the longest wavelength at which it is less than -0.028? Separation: 14.7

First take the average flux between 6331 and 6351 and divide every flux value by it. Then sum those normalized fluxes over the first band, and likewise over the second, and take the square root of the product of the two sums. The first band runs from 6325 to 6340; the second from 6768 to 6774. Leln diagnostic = 3.1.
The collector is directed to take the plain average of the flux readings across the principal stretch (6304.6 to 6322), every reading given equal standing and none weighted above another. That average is 19.0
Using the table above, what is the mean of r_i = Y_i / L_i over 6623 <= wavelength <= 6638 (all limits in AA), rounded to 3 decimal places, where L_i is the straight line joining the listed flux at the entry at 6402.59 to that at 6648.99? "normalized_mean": 1.036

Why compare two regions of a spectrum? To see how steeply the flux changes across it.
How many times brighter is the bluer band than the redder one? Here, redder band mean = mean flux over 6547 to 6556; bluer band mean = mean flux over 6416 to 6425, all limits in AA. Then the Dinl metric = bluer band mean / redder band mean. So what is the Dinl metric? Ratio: 0.96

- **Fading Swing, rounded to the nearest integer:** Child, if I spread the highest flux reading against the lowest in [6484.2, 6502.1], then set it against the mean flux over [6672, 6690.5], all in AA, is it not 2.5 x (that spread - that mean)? -43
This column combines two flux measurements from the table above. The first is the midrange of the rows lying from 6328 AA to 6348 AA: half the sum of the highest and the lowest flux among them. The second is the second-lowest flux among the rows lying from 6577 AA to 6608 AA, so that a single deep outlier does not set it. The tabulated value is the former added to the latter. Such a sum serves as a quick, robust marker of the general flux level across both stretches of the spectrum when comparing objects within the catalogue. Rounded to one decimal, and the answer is 38.5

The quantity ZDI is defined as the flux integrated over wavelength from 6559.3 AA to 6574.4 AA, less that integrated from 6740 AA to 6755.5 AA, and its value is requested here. 20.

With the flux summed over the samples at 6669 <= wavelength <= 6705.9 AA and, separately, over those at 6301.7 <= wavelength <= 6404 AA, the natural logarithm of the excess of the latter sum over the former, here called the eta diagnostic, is 6.1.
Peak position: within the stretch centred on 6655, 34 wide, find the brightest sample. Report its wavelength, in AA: 6639.81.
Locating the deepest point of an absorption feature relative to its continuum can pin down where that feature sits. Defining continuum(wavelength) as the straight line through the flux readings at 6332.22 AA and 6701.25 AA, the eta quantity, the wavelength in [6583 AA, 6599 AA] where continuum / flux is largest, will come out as 6594.10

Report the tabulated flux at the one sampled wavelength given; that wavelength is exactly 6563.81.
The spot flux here 23.3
